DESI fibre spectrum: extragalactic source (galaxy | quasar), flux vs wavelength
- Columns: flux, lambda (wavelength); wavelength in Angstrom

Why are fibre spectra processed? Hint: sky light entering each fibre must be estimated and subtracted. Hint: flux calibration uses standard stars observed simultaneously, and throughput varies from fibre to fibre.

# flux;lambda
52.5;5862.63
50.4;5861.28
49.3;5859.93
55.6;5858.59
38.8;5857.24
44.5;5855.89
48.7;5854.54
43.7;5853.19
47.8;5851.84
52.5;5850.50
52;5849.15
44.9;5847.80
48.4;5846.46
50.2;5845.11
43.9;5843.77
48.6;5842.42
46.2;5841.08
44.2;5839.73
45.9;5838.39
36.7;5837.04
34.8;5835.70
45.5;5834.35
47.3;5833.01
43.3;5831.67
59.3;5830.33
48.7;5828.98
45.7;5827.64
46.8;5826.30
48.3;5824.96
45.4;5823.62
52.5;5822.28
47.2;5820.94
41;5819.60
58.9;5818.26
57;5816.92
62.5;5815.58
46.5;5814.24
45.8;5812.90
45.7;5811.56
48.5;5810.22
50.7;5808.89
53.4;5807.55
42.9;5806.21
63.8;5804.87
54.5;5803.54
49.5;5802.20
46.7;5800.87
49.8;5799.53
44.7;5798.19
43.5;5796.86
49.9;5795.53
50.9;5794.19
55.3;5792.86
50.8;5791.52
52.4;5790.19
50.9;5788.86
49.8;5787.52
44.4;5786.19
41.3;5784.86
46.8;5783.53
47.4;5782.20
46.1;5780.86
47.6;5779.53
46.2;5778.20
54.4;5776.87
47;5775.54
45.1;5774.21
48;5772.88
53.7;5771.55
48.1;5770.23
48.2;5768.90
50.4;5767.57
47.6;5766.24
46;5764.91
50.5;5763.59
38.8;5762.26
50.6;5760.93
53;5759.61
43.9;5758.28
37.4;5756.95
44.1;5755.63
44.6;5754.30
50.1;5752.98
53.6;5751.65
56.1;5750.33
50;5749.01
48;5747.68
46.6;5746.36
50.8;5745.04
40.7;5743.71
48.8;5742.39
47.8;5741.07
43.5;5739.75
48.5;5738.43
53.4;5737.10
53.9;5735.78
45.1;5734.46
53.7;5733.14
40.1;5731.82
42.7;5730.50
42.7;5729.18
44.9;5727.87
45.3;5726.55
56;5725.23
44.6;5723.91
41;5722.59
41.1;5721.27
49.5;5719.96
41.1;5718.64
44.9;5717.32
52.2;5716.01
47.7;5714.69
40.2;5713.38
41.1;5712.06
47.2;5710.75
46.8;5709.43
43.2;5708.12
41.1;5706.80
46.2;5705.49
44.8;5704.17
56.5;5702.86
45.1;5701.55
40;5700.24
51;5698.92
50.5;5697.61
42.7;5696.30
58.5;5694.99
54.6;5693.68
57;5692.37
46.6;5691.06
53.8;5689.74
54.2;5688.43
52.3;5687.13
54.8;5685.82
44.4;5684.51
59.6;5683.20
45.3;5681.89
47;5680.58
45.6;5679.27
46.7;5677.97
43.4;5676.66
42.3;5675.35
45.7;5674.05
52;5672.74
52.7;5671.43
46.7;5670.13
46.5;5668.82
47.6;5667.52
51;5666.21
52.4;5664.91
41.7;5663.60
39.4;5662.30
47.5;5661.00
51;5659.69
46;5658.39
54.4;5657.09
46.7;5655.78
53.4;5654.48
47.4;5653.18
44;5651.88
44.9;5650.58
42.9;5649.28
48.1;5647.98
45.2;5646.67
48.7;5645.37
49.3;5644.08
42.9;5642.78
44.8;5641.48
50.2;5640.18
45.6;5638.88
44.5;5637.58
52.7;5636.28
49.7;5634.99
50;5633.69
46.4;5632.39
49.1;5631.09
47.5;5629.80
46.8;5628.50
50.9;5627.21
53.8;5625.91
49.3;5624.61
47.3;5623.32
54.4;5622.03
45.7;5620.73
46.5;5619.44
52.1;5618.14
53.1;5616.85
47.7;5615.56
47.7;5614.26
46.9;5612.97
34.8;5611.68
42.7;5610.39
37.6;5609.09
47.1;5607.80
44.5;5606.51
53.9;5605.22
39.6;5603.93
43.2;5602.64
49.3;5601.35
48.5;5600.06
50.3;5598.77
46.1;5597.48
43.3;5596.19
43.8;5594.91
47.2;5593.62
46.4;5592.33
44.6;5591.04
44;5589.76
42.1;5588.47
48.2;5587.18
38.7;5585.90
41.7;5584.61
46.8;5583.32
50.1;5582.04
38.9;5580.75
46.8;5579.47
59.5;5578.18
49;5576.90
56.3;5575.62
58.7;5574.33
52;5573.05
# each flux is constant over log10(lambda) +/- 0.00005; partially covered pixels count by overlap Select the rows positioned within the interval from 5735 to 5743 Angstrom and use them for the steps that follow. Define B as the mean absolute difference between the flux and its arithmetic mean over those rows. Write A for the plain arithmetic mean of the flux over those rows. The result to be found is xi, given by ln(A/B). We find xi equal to 2.8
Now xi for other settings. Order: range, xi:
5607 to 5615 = 2.3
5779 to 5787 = 3.2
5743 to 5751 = 2.6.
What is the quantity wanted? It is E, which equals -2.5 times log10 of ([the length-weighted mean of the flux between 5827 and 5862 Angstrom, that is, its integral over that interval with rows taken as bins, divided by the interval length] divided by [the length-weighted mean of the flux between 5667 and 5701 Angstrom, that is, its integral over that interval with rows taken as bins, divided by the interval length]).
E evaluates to 0.06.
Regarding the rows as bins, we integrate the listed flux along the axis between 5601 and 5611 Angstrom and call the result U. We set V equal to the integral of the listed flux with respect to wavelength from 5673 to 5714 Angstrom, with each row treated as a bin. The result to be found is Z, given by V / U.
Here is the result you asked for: 4.4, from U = 446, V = 1970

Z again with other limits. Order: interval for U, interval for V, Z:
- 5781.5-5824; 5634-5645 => 0.2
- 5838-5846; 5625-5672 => 6.0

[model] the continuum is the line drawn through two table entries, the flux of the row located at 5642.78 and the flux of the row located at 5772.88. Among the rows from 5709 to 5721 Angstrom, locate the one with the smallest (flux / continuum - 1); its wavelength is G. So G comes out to 5713.38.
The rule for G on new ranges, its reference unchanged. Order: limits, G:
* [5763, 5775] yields 5774.21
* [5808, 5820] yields 5819.60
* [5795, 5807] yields 5806.21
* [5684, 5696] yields 5684.51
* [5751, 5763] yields 5756.95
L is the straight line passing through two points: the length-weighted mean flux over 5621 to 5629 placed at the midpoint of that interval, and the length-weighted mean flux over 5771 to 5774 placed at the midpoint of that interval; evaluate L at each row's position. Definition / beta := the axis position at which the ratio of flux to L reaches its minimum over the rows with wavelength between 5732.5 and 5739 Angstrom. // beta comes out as 5734.46 Angstrom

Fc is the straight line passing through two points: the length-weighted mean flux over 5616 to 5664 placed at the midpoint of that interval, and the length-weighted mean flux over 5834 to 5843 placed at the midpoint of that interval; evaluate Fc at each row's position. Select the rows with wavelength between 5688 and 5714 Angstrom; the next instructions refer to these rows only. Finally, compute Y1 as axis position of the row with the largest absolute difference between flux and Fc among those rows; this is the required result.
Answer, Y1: 5694.99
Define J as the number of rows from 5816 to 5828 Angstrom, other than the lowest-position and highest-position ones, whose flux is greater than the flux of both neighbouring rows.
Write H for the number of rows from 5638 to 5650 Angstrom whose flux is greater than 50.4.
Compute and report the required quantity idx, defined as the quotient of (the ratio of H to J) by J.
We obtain 0.0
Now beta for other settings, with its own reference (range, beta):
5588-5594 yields 5588.47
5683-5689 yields 5684.51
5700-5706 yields 5700.24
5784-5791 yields 5784.86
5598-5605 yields 5603.93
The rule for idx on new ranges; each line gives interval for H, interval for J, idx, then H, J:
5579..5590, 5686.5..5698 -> 0.0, 0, 3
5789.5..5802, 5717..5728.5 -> 1.0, 4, 2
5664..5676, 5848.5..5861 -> 0.4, 4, 3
